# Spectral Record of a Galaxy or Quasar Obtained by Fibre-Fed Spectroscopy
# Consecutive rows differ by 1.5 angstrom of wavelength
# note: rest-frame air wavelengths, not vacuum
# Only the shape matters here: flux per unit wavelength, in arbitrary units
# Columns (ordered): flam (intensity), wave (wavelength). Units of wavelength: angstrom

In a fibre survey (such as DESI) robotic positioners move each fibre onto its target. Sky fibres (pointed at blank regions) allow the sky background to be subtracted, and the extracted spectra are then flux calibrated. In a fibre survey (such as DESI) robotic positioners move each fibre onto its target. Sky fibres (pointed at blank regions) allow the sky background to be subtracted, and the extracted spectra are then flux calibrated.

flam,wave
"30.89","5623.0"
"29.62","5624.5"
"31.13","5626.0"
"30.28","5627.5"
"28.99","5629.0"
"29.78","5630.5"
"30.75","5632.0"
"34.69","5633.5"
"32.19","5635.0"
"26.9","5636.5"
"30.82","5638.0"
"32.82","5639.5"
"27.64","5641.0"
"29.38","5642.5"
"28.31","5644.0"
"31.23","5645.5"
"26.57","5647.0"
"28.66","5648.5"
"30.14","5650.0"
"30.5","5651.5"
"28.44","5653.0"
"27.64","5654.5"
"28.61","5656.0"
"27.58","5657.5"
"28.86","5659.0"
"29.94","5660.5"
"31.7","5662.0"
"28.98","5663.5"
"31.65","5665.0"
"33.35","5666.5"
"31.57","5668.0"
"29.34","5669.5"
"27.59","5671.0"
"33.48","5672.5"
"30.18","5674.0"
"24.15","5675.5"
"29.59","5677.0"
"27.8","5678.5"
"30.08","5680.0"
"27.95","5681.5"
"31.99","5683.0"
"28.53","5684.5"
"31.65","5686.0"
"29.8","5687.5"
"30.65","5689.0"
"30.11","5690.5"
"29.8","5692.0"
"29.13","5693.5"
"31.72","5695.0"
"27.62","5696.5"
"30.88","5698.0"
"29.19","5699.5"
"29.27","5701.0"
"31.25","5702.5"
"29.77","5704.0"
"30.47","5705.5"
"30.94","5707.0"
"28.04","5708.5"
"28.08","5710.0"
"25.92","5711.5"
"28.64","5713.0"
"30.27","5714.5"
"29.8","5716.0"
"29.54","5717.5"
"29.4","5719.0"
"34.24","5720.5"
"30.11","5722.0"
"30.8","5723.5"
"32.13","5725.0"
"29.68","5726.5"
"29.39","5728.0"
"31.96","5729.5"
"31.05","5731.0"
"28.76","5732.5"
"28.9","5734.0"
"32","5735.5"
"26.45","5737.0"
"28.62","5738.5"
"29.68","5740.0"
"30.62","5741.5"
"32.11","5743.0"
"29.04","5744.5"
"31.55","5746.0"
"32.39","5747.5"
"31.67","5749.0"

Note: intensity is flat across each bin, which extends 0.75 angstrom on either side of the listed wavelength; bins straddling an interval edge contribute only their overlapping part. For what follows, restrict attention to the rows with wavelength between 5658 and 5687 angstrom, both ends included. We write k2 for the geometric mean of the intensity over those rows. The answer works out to 29.8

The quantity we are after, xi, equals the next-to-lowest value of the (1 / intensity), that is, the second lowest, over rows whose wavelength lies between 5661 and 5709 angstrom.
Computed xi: 0.0300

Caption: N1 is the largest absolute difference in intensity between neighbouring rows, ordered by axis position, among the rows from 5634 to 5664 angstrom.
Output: 5.3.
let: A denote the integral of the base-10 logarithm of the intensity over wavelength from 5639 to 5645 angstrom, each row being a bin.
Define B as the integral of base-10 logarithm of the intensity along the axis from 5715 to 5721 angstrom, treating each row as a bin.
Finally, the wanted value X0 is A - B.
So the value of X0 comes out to -0.10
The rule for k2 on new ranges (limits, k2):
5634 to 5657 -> 29.3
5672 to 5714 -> 29.5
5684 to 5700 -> 29.9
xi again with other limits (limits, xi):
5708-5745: 0.0311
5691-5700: 0.0324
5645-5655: 0.0328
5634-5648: 0.0311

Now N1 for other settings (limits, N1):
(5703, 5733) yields 4.8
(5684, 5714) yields 4.1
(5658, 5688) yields 6.0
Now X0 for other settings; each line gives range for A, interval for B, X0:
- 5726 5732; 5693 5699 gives 0.06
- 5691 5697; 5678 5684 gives 0.02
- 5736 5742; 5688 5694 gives -0.10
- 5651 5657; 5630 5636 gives -0.26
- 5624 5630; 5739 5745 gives -0.03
